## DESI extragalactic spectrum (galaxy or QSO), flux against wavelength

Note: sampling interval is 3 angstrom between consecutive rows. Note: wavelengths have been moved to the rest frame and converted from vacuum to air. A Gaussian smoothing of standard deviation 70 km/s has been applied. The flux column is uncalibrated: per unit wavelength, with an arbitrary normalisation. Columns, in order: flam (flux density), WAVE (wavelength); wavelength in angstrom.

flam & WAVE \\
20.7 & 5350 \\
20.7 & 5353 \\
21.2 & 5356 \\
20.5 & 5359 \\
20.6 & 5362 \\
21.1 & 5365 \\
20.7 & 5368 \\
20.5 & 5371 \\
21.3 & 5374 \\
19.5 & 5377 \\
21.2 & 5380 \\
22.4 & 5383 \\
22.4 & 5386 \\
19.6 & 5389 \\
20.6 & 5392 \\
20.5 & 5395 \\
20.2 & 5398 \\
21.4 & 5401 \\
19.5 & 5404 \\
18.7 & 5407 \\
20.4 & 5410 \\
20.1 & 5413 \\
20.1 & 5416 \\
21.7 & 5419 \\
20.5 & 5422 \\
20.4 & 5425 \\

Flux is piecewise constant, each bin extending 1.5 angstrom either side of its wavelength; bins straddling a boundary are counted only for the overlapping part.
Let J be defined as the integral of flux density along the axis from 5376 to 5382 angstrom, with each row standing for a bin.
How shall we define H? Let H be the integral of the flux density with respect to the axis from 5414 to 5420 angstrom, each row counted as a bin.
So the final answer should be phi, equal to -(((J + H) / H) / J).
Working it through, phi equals -0.0161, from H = 125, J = 124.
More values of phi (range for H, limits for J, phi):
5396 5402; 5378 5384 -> -0.0158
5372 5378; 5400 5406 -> -0.0164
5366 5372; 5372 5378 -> -0.0162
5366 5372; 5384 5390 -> -0.0159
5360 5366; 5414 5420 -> -0.0160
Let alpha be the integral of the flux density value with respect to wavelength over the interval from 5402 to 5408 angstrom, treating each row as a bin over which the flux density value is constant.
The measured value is 116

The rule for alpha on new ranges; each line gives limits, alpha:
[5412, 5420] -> 165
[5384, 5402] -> 375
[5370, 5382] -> 248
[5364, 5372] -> 166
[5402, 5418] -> 318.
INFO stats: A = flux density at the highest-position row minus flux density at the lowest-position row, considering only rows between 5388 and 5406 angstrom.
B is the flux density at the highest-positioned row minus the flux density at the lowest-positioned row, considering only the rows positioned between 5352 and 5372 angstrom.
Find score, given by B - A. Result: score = -0.1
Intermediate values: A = -0.1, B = -0.2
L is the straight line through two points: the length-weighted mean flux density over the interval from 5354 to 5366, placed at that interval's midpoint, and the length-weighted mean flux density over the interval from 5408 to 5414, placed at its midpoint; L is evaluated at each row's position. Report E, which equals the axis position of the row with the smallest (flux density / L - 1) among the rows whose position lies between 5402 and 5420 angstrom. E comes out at 5407 angstrom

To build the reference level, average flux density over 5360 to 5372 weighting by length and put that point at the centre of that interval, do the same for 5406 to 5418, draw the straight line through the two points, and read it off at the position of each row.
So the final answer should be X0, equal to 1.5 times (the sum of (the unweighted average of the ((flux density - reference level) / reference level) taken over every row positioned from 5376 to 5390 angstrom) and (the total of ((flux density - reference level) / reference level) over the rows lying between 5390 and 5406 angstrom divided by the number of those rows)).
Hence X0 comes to 0.06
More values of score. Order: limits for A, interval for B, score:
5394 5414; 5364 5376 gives 0.6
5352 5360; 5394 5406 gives -0.8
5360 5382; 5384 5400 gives -2.8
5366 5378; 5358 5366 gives 1.8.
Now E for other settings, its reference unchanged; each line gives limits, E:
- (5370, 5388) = 5377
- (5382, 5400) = 5389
